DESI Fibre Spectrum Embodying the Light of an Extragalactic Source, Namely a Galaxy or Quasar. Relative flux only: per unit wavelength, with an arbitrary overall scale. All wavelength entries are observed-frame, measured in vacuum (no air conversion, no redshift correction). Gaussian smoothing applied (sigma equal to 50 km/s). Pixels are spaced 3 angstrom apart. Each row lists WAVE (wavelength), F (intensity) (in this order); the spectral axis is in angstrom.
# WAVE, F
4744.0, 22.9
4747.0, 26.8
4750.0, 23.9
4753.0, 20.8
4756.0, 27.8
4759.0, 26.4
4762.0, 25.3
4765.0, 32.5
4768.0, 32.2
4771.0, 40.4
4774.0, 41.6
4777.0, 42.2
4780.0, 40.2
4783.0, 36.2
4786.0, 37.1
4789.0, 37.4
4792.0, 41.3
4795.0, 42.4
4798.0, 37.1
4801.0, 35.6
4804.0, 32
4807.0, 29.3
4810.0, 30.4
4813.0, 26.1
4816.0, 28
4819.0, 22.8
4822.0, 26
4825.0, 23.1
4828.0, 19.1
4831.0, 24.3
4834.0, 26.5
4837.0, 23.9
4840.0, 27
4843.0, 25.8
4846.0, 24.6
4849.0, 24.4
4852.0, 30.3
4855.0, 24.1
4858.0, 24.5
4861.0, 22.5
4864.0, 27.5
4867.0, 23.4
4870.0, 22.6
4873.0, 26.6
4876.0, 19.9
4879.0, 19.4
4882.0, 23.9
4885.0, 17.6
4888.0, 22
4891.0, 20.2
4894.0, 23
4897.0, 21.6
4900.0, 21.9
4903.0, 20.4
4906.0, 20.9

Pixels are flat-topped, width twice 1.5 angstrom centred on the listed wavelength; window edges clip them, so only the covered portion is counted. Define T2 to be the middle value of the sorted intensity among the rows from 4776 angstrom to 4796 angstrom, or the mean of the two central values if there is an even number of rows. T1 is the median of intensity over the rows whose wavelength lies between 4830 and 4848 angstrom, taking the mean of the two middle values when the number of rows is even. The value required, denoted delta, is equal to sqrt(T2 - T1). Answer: 3.9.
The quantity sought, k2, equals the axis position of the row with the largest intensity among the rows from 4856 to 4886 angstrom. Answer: 4864.0 angstrom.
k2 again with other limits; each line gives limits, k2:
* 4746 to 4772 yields 4771.0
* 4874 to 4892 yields 4882.0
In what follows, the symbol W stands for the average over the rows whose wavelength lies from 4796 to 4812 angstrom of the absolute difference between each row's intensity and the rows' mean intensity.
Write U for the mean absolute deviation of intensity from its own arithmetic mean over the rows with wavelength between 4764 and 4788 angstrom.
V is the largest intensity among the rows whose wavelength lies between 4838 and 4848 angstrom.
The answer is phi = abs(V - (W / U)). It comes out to 26.2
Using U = 3.3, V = 27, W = 2.8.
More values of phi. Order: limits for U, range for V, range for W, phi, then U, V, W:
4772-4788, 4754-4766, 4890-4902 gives 32.2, 2.2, 32.5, 0.8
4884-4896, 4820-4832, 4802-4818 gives 25.1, 1.8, 26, 1.7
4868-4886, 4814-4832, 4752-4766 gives 26.9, 2.7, 28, 2.9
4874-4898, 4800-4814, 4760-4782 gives 32.4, 1.7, 35.6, 5.4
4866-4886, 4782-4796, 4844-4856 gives 41.5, 2.5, 42.4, 2.2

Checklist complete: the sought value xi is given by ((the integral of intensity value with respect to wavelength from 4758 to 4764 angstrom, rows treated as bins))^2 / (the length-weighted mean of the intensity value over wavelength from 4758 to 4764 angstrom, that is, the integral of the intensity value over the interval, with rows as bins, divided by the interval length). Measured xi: 949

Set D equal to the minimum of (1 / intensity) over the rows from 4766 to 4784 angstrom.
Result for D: 0.0237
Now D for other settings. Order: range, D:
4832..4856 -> 0.0330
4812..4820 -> 0.0357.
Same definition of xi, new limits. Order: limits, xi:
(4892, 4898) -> 799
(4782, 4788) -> 1323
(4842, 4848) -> 903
